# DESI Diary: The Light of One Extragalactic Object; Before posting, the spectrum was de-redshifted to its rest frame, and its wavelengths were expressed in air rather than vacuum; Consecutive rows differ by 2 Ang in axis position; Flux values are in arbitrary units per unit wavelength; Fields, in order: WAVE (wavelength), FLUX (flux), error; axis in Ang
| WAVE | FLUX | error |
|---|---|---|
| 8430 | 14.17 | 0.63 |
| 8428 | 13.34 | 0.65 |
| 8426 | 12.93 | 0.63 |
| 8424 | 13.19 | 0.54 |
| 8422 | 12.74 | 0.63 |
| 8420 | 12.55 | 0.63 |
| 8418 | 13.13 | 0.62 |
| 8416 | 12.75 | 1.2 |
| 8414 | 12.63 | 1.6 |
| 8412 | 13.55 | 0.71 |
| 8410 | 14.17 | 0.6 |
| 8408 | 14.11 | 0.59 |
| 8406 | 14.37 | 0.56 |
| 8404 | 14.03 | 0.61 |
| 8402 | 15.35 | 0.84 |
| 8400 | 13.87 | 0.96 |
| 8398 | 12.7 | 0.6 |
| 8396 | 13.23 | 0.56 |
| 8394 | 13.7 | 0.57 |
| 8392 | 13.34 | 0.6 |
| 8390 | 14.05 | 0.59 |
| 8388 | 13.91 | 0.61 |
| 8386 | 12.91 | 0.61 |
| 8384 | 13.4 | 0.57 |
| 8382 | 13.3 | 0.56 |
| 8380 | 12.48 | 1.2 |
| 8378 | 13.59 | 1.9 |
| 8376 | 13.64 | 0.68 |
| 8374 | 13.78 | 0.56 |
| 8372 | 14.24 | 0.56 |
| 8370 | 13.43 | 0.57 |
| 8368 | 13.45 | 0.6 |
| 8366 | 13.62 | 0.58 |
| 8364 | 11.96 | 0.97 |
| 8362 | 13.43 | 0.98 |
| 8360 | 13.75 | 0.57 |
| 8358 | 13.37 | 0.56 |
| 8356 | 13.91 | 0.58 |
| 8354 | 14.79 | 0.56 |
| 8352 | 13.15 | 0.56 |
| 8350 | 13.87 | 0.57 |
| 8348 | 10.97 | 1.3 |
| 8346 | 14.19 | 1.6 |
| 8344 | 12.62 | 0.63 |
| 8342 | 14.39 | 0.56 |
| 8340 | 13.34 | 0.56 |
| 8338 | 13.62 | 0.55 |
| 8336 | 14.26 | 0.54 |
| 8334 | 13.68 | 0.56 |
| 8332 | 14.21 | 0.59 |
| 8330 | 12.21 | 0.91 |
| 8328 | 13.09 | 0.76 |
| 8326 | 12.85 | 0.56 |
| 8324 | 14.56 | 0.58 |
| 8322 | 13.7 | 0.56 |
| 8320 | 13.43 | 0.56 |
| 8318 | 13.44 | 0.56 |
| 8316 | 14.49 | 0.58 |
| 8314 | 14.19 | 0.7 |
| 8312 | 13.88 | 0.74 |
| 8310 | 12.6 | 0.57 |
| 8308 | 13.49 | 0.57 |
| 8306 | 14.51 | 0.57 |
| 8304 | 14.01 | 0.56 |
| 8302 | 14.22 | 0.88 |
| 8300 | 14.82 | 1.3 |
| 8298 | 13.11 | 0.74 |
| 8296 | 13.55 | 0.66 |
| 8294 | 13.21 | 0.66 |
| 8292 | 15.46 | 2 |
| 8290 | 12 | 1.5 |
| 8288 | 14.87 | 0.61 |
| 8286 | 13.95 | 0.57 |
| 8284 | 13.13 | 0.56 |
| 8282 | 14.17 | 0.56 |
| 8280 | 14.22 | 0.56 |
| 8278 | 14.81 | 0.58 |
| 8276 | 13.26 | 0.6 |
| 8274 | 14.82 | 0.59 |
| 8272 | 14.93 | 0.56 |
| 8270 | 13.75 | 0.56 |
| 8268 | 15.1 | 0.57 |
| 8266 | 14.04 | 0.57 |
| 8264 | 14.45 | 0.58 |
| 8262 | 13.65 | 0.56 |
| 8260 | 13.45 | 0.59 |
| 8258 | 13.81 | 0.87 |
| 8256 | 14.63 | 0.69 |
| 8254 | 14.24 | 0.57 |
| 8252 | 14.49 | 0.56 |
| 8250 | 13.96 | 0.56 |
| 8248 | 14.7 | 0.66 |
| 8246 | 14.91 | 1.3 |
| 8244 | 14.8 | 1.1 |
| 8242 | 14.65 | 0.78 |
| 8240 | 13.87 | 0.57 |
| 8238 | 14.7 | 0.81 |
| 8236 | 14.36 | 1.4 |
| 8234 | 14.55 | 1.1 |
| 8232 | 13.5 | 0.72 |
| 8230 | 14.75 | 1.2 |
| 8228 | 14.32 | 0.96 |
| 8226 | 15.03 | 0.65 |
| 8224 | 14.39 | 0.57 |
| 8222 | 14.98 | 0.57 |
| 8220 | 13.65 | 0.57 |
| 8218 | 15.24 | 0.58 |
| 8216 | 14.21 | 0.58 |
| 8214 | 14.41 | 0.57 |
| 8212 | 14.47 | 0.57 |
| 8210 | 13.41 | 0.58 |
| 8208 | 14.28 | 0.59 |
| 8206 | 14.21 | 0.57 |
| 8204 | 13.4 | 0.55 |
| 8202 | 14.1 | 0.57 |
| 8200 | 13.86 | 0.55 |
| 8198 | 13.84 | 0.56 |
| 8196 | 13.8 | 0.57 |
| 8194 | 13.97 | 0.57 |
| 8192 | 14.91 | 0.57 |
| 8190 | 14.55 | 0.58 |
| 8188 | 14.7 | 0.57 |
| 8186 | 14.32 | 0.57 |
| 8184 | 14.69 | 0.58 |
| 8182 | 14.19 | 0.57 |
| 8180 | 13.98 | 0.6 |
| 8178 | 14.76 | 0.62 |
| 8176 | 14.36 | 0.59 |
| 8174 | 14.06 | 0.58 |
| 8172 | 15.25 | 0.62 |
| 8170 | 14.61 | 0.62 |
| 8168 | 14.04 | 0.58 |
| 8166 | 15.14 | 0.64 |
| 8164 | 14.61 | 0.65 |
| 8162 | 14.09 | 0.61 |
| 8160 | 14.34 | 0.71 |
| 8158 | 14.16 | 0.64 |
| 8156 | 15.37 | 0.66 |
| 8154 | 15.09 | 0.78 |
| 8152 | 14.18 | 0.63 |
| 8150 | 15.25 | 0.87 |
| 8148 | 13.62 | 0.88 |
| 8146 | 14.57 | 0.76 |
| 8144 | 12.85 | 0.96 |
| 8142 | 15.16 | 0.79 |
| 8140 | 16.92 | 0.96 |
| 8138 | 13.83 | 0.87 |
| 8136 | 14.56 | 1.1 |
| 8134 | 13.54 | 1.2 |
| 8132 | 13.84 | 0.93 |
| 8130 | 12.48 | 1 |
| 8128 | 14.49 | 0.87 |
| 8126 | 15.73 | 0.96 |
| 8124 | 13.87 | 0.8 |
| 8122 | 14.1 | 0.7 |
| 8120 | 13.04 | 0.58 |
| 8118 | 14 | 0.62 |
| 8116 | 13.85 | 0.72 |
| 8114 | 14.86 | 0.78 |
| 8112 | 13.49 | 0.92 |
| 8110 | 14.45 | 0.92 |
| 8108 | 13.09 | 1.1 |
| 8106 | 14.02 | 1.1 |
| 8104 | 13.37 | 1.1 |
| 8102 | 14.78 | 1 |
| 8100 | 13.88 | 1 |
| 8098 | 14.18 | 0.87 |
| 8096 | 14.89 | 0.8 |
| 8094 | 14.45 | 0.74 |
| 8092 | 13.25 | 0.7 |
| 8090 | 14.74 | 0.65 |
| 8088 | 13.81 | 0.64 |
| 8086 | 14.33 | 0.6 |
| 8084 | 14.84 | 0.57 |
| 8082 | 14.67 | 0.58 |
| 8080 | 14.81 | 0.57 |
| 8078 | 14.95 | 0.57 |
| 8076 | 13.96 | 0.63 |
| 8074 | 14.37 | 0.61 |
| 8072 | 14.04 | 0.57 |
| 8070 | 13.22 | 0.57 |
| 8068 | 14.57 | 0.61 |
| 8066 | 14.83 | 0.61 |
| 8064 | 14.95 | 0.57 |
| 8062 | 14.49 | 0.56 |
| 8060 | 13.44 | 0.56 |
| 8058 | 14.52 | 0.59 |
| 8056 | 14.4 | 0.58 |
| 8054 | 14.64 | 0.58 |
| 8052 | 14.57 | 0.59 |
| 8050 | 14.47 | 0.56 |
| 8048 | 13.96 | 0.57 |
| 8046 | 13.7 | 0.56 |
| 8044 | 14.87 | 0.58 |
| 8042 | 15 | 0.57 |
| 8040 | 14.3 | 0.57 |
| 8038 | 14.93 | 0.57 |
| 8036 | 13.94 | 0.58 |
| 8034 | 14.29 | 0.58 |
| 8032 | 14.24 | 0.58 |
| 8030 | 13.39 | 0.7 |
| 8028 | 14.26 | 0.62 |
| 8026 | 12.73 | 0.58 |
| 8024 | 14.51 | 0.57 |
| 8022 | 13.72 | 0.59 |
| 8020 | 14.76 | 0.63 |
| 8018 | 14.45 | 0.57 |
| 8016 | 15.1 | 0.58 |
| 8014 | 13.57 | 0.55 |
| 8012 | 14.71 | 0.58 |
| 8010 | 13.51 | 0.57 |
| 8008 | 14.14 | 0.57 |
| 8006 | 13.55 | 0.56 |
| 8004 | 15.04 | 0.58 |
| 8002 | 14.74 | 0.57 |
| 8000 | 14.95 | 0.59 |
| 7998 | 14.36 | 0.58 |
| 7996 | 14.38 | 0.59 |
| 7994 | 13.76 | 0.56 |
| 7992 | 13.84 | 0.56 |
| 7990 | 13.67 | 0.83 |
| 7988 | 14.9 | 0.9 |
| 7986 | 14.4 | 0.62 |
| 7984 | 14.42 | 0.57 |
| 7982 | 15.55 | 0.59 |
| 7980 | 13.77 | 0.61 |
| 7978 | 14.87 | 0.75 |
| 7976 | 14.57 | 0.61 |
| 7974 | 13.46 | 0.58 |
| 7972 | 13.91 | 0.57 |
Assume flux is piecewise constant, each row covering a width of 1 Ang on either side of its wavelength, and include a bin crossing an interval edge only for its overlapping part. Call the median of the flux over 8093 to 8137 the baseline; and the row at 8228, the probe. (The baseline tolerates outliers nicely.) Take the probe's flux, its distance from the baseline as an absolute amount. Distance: 0.3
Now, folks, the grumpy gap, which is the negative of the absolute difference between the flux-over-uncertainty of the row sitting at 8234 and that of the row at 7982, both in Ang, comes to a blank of -13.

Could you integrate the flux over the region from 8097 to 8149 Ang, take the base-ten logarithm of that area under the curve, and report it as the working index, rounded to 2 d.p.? 2.87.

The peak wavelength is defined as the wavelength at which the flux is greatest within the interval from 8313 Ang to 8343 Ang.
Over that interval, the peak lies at 8324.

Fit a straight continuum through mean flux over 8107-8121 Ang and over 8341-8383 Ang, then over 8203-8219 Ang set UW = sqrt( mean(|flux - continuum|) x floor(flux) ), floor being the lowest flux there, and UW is 3.00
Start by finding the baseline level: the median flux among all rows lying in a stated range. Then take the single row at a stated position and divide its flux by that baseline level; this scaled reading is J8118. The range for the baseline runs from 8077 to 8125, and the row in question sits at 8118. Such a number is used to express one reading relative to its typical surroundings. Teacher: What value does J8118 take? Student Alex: 0.99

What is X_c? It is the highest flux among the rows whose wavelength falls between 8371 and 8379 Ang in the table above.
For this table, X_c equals 14.24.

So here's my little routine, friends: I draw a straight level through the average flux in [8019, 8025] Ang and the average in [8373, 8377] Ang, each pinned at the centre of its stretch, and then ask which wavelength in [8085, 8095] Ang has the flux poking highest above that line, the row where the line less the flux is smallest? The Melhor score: 8090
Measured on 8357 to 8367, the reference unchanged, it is 8360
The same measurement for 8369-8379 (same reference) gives 8372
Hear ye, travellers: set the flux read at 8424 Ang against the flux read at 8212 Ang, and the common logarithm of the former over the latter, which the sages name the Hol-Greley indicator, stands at -0.04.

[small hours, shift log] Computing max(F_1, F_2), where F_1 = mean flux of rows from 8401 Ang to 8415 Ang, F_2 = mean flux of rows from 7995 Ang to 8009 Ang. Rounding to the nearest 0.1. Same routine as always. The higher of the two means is 14.5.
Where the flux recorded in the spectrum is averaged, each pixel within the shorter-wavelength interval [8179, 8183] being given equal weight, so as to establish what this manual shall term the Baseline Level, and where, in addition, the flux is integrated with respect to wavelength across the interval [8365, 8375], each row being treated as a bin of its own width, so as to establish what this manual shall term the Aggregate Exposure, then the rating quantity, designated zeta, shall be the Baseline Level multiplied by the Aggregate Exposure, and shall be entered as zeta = 1930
